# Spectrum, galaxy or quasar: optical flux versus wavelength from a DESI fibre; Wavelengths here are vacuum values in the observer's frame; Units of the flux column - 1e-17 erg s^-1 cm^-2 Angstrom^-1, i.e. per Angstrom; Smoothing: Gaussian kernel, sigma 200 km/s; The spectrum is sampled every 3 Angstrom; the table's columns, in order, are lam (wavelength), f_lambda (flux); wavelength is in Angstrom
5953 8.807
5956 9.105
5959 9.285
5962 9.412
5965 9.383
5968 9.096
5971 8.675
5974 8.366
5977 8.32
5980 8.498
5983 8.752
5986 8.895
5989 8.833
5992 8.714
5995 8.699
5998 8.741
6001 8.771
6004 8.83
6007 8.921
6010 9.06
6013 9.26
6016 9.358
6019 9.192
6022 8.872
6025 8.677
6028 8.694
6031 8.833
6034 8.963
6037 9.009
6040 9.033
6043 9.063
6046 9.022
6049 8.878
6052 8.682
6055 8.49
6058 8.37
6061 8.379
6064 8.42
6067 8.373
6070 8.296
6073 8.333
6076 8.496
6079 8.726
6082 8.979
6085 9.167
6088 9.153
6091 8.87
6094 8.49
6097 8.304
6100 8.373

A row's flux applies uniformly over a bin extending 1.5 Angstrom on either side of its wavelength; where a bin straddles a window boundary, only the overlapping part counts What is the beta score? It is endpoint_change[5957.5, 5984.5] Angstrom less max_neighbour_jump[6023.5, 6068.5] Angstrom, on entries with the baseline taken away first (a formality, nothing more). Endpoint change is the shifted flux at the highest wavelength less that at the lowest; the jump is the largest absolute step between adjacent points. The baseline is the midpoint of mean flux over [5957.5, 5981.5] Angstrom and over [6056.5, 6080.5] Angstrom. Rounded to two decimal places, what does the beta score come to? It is -0.73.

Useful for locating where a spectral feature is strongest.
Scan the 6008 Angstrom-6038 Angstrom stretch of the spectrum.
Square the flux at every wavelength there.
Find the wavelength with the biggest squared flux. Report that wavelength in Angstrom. 6016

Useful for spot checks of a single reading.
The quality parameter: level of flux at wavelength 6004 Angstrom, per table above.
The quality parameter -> 8.83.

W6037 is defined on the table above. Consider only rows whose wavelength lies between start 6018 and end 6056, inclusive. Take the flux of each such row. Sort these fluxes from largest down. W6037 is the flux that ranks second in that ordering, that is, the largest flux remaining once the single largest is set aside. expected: 9.063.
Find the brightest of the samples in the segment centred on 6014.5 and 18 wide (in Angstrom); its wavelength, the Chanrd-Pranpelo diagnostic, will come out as 6016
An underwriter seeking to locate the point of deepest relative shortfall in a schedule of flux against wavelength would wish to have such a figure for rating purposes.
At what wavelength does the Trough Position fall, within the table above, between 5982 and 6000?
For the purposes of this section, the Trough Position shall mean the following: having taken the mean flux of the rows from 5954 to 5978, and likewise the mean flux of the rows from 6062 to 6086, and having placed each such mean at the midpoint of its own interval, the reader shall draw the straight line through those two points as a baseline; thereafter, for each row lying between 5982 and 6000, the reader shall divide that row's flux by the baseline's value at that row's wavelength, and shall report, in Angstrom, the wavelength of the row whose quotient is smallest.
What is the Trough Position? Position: 5995 Angstrom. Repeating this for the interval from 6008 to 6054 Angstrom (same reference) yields 6025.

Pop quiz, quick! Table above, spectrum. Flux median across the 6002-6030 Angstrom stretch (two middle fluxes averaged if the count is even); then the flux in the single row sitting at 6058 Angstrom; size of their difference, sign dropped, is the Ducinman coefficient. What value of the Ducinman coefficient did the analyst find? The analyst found 0.55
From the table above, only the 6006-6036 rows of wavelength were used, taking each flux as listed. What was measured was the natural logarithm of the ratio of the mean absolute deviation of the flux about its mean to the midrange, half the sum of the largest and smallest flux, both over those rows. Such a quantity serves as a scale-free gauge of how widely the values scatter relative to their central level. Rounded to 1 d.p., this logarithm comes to -3.9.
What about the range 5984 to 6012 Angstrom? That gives -4.6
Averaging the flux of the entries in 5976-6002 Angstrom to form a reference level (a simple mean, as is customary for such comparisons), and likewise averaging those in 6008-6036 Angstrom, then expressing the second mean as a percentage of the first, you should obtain 103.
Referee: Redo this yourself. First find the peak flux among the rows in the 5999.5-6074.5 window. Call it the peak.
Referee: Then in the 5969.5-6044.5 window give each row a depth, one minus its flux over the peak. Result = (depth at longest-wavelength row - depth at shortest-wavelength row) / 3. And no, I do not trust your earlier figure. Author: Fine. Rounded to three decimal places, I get -0.014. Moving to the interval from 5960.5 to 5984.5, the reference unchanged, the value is 0.024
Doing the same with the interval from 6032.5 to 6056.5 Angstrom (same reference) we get 0.017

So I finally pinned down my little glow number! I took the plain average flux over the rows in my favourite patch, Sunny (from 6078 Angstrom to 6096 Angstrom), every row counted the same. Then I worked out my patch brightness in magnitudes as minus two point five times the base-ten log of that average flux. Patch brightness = -2.37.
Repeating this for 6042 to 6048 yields -2.39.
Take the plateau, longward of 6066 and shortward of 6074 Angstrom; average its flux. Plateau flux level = 8.33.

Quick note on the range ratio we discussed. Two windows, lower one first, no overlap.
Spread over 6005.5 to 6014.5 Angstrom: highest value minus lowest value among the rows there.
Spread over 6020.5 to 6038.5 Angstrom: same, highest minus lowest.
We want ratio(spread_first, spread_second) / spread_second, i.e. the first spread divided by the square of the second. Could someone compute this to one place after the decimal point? 3.1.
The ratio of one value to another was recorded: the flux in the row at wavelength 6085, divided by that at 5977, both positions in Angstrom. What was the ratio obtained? 1.10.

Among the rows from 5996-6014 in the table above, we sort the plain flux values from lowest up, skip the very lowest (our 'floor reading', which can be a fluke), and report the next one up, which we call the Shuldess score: 8.771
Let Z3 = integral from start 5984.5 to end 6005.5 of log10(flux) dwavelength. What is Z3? 19.8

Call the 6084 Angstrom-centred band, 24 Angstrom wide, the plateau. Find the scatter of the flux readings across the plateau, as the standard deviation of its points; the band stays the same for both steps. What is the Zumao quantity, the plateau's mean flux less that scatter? 8.5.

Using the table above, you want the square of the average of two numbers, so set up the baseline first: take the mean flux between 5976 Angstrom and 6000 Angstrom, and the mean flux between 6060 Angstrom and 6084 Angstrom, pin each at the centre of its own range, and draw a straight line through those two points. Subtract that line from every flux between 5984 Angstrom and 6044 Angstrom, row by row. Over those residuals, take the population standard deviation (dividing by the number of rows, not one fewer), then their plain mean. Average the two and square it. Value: 0.06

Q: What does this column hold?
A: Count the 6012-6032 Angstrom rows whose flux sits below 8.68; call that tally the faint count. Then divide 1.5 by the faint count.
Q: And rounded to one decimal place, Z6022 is 1.5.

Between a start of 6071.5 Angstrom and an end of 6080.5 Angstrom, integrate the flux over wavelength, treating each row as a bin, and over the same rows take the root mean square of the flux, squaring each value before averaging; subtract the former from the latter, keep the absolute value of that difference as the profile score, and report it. 68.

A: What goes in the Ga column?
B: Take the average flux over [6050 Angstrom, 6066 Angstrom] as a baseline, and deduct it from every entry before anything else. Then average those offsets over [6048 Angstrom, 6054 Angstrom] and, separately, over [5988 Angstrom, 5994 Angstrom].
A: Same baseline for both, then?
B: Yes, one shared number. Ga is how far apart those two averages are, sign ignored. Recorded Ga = 0.01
